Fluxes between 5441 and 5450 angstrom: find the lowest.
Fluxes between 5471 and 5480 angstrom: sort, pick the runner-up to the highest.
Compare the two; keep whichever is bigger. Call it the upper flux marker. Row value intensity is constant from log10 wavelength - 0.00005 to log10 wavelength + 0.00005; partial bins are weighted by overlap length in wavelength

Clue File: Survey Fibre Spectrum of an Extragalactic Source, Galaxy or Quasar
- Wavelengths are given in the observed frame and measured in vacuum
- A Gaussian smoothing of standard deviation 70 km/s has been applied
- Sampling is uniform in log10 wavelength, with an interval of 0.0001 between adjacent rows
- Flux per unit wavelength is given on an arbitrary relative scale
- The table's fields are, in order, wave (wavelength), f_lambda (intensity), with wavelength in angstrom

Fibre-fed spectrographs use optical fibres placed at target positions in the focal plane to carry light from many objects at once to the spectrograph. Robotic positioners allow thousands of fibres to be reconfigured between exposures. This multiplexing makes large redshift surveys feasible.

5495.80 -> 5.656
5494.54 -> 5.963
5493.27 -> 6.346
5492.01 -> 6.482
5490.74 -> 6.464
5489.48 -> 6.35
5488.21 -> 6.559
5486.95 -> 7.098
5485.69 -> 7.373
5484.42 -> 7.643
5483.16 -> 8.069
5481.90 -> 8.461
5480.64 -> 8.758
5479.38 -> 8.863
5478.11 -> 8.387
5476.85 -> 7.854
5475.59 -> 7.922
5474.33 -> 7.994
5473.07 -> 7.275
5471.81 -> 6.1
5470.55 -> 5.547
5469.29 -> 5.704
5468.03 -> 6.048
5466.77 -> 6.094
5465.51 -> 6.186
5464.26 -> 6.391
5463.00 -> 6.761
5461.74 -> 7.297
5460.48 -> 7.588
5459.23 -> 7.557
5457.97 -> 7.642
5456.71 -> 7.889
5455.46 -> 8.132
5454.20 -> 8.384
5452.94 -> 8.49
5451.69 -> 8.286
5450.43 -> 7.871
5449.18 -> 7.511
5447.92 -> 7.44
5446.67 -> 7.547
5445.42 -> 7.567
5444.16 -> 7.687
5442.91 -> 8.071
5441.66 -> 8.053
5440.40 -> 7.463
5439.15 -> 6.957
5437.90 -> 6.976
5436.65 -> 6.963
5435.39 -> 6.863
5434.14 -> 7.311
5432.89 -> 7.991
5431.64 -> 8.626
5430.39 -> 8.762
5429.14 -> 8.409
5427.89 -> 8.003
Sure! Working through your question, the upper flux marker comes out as 8.4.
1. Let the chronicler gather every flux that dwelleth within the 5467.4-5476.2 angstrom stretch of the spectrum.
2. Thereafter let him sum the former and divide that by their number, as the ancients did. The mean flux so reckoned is 6.7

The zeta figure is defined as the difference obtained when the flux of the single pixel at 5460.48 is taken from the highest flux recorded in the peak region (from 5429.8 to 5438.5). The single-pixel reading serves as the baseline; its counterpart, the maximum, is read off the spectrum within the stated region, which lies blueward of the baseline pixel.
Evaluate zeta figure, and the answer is 1.2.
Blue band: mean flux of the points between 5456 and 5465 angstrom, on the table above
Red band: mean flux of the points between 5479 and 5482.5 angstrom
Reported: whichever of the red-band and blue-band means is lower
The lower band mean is 7.30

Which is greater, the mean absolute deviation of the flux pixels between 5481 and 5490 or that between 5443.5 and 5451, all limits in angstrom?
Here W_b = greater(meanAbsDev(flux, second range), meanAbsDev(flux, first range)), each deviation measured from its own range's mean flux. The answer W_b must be 0.60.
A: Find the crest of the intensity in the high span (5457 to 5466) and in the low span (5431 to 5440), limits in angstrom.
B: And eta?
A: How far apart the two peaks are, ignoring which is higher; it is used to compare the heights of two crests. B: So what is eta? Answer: 0.98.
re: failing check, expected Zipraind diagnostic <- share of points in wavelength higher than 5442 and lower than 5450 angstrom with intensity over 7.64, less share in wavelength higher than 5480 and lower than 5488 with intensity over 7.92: -0.2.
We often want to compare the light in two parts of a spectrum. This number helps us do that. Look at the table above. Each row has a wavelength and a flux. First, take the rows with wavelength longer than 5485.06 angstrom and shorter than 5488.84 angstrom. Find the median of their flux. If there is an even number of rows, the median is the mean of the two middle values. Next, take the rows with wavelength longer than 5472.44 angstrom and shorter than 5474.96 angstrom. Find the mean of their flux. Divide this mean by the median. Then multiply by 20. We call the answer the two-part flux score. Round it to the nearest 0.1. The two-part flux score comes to 21.5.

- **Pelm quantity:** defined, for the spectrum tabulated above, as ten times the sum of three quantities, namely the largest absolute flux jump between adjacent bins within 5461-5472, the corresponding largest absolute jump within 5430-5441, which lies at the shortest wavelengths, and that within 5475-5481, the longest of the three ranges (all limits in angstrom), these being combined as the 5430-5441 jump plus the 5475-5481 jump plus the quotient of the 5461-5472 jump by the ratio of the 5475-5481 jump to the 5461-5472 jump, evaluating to 18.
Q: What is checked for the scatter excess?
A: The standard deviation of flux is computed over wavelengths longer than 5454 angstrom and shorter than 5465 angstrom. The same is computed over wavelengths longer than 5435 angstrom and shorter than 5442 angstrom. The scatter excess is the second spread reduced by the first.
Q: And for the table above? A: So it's -0.17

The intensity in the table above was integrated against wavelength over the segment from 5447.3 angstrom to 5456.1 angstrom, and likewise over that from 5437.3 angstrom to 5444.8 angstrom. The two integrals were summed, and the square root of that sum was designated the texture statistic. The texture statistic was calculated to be 11.3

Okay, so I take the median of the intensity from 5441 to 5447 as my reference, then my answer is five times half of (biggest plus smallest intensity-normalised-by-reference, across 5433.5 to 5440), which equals 4.61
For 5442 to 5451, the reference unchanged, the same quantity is 5.04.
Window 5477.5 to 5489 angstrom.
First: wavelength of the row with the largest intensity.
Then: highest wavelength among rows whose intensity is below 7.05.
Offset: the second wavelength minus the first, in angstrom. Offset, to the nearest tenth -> 8.8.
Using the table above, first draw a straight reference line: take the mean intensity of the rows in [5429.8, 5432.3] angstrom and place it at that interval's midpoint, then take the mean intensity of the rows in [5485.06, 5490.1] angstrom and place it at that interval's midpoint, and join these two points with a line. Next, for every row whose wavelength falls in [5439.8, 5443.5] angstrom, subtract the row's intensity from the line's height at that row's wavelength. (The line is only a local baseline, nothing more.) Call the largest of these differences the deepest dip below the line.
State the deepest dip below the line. 0.92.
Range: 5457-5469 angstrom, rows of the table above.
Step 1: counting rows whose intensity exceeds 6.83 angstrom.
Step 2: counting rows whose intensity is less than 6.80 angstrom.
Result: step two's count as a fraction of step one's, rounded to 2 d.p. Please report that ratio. 1.25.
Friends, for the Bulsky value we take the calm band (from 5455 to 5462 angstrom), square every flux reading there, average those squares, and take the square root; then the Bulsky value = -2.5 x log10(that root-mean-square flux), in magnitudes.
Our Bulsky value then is -2.21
